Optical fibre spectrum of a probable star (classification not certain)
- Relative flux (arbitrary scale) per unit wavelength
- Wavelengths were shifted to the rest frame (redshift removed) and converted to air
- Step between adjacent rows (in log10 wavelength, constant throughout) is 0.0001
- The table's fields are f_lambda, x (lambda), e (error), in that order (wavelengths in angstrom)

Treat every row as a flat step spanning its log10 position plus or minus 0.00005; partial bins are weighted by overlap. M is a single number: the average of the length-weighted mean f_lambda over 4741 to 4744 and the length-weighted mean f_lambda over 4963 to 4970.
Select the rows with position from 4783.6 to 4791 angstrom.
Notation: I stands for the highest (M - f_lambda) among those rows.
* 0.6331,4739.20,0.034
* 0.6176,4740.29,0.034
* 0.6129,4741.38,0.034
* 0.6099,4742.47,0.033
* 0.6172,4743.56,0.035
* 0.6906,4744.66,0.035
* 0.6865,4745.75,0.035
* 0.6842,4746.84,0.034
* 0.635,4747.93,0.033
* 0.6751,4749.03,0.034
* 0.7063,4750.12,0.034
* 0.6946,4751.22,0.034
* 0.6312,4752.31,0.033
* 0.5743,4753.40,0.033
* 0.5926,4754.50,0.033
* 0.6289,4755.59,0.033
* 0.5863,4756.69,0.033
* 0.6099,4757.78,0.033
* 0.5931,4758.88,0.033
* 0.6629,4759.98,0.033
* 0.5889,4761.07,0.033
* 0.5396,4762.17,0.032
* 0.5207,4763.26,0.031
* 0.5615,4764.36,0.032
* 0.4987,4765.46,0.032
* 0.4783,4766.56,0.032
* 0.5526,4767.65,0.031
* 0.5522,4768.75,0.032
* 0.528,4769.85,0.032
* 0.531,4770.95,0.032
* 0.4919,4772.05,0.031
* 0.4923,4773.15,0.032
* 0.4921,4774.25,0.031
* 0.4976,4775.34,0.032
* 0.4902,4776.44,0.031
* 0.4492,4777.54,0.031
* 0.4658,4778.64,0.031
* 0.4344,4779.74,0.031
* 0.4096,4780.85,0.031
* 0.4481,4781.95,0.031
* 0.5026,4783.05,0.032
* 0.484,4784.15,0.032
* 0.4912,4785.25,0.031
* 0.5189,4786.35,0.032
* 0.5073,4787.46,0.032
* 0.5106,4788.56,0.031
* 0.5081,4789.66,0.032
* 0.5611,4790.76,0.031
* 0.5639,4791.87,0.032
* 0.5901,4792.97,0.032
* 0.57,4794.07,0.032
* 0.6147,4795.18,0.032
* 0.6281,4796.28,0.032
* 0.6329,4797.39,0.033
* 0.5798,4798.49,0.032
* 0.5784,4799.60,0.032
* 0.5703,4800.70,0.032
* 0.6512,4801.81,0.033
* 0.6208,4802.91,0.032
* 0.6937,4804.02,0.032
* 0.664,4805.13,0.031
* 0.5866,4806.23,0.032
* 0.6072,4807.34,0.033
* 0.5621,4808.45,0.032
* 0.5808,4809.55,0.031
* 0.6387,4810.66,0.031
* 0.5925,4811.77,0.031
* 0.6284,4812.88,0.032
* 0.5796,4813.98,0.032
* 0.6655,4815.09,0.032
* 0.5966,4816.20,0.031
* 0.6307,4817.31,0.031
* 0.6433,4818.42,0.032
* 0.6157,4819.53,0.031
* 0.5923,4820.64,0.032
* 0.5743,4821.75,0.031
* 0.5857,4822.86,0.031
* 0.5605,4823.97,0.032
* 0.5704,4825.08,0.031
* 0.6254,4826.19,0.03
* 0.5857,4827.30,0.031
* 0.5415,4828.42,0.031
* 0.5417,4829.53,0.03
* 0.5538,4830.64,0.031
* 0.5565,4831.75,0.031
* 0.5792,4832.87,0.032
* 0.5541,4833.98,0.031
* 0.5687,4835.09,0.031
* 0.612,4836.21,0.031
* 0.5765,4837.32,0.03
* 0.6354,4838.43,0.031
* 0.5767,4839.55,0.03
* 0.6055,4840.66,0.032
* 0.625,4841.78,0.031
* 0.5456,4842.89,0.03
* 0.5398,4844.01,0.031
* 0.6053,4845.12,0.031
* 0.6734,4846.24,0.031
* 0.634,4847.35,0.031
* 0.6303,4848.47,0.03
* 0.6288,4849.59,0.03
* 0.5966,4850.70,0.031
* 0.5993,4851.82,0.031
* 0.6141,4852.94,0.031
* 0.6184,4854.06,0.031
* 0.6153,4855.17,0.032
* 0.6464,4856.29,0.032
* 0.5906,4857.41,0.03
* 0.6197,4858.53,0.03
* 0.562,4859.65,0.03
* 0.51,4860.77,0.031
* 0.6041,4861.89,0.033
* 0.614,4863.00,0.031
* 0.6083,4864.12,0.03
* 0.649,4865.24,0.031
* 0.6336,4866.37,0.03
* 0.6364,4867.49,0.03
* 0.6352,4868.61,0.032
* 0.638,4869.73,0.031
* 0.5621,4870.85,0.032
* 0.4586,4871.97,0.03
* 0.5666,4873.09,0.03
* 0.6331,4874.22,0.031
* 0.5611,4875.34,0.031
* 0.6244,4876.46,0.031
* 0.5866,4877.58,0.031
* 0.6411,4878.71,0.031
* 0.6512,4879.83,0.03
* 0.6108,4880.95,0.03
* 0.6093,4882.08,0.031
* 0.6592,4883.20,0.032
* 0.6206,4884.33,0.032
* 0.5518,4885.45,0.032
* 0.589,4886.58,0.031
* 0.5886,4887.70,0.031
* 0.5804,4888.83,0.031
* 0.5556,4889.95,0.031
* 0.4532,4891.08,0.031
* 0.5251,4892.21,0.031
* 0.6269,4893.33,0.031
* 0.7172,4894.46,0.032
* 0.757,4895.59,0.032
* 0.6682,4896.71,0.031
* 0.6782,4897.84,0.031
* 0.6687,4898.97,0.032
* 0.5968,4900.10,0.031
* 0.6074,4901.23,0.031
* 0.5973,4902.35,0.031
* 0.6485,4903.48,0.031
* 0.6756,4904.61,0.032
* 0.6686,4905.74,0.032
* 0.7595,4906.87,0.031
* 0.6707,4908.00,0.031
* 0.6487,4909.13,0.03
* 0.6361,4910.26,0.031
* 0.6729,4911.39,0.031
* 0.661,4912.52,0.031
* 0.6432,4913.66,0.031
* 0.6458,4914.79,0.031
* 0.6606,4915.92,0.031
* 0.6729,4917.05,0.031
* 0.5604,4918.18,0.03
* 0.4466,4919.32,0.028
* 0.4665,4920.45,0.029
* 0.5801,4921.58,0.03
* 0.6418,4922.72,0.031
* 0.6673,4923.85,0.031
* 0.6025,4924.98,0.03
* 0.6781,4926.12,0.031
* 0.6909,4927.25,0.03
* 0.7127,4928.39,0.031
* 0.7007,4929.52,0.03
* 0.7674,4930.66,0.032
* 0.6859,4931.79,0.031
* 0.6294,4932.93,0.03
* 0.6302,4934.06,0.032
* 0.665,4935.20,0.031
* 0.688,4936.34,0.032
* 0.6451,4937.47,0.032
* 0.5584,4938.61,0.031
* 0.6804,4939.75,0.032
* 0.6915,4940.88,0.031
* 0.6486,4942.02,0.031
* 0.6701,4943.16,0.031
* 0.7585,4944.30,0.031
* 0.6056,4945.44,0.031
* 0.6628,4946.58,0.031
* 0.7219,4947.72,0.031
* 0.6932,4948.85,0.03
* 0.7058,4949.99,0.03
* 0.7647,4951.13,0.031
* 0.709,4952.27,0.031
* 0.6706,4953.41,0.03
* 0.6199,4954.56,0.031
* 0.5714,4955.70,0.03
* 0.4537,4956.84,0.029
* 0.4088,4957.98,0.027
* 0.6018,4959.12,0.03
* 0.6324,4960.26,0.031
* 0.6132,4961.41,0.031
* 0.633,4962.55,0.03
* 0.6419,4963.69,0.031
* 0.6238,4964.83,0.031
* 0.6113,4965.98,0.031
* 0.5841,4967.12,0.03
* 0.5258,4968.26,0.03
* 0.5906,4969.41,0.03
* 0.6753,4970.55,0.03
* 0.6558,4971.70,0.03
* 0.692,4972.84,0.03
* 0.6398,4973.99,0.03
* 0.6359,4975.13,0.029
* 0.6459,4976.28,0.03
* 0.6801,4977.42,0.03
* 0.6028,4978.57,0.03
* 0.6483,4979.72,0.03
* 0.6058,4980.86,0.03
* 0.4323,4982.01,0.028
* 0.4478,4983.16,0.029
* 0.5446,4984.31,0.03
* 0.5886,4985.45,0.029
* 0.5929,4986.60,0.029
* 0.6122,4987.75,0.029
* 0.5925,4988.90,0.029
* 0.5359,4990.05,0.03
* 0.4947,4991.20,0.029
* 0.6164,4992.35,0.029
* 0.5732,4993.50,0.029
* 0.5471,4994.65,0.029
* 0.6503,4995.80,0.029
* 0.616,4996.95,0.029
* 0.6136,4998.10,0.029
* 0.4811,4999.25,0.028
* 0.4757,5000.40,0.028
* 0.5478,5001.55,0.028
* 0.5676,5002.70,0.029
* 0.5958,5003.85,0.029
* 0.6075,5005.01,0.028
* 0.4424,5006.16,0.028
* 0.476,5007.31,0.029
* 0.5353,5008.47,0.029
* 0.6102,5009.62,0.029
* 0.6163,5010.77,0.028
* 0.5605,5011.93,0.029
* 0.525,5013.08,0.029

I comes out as 0.12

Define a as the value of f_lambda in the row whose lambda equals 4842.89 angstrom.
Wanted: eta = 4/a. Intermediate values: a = 0.5456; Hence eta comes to 7.3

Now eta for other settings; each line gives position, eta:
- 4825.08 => 7.0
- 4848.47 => 6.3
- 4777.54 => 8.9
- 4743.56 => 6.5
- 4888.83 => 6.9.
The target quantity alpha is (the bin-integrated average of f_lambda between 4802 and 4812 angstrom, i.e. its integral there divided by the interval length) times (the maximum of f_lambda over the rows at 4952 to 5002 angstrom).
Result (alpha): 0.438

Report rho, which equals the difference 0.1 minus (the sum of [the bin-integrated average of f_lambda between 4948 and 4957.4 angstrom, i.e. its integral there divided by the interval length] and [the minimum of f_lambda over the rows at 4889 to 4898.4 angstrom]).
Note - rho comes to -1.00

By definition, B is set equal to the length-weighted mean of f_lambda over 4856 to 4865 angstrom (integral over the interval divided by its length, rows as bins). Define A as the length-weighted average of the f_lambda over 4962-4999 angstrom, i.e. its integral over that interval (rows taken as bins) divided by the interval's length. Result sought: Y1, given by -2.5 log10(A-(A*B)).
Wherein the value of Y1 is 1.54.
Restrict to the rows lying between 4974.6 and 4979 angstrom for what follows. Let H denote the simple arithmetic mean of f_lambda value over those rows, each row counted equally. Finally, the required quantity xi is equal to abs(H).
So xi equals 0.641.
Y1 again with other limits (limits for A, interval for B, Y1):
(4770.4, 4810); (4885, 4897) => 1.66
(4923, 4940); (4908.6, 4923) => 1.46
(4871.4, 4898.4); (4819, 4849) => 1.51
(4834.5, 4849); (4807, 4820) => 1.58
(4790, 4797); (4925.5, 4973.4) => 1.71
